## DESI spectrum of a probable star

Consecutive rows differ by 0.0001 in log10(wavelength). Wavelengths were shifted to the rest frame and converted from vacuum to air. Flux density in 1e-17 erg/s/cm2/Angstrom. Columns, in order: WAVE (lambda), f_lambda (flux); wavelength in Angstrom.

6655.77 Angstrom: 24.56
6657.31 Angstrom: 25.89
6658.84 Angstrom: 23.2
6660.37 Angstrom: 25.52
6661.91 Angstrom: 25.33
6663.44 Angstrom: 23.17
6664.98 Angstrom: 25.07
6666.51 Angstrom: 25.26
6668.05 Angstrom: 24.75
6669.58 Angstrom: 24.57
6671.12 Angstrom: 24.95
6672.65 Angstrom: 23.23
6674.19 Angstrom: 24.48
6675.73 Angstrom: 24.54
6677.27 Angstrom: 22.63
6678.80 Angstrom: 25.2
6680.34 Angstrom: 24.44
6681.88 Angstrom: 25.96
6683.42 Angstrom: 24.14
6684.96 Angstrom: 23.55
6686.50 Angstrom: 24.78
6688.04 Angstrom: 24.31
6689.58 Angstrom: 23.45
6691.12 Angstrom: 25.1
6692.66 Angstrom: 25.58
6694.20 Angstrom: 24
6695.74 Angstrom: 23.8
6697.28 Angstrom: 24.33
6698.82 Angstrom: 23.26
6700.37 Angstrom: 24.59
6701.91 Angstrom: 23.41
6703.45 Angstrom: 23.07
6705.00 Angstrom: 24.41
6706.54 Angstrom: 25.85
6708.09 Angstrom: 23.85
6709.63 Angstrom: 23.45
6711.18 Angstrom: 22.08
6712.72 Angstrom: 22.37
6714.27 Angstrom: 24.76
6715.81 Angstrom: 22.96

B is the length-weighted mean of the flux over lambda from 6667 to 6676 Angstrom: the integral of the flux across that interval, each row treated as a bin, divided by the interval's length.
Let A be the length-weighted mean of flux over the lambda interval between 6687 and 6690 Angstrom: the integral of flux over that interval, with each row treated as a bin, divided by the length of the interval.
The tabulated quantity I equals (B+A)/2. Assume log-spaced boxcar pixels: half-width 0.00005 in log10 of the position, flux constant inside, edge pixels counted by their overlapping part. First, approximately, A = 24.0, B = 24.4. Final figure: 24.2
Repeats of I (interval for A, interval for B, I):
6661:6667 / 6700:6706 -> 24.3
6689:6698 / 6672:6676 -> 24.2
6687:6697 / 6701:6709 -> 24.3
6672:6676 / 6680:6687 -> 24.3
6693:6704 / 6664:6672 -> 24.4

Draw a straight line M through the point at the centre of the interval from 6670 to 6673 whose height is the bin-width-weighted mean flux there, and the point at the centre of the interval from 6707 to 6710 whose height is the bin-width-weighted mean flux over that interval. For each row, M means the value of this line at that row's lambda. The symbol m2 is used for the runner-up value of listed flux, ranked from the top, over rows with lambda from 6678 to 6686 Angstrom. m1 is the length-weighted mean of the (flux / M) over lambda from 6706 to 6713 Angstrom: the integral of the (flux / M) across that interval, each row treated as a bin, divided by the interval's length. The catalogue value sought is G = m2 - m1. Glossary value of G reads 24.2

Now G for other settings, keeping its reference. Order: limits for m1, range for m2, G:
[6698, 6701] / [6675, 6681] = 23.5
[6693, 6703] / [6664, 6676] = 24.1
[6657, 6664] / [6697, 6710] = 23.6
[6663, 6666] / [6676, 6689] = 24.2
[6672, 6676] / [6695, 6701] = 23.3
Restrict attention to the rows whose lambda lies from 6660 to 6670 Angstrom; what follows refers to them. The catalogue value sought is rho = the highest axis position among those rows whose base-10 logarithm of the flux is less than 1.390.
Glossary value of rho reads 6663.44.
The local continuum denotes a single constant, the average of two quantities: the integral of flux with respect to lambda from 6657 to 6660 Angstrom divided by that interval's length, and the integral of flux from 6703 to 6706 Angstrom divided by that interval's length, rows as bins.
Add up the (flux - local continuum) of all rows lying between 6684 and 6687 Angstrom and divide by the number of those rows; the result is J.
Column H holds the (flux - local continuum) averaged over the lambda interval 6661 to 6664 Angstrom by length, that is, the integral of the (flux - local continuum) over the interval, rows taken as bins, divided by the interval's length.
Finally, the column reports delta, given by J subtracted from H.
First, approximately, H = 0.1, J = -0.07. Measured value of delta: 0.22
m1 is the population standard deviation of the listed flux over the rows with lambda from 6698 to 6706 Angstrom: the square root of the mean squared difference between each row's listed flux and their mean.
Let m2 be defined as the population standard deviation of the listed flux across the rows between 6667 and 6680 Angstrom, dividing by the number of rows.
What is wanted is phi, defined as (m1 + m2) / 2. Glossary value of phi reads 0.729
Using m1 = 0.63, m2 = 0.83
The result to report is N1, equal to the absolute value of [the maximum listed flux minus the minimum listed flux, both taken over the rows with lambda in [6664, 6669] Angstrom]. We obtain 0.5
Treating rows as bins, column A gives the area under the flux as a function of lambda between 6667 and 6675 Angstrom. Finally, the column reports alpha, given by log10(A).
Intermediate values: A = 195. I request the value 2.29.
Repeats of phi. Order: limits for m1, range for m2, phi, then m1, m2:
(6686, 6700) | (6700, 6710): 0.799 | 0.72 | 0.88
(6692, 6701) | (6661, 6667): 0.808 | 0.72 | 0.89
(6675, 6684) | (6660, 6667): 0.941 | 1.02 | 0.86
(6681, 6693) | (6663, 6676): 0.781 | 0.85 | 0.71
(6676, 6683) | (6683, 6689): 0.838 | 1.24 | 0.44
